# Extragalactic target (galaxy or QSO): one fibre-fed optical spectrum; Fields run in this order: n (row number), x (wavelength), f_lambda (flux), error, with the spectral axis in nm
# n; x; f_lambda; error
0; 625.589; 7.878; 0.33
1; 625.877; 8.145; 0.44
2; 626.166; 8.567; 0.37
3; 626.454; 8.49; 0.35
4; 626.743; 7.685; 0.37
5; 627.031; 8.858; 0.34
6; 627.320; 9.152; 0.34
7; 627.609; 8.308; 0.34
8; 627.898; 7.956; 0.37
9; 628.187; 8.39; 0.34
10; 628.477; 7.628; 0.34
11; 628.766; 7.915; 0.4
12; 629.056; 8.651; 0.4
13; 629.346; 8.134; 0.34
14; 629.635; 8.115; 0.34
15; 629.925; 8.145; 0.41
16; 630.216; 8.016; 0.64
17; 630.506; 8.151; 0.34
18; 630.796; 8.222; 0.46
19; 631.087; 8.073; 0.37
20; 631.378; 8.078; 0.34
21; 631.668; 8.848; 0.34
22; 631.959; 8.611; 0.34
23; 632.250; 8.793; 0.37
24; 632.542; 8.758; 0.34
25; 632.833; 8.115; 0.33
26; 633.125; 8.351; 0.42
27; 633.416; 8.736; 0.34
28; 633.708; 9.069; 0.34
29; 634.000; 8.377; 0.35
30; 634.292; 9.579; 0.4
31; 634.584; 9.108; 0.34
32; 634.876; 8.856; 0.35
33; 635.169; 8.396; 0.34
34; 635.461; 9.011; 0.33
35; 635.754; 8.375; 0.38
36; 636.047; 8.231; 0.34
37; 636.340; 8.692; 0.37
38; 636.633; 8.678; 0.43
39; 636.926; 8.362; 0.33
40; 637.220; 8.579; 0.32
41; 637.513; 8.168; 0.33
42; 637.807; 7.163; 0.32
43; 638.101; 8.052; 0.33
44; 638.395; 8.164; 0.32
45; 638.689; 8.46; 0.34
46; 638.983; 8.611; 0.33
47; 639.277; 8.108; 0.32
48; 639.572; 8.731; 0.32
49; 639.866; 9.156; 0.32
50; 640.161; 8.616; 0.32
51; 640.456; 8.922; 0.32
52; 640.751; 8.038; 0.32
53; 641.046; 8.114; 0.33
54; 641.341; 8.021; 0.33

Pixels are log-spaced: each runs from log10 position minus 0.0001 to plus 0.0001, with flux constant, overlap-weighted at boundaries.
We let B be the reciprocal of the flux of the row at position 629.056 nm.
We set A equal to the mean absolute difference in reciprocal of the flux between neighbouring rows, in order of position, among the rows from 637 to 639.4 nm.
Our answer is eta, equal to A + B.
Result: 0.123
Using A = 0.008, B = 0.116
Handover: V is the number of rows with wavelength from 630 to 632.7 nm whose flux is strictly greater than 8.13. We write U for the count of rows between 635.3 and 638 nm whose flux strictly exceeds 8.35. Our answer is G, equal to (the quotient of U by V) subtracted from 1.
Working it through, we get 0.0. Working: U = 6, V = 6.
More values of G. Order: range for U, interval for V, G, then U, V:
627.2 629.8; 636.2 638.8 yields 0.6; 3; 7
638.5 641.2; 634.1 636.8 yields 0.3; 6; 9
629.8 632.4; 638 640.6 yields 0.6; 3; 7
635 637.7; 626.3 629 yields -0.4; 7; 5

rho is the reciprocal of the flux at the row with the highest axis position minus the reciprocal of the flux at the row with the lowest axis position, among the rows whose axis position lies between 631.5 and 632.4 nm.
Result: 0.001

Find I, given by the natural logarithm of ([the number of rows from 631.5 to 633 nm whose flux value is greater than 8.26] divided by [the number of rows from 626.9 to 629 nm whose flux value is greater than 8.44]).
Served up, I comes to 0.7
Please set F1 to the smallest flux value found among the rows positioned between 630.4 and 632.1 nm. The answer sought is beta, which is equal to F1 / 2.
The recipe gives 4.04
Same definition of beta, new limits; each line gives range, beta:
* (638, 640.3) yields 4.03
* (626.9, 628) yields 3.98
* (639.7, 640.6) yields 4.31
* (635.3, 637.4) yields 4.12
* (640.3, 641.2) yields 4.02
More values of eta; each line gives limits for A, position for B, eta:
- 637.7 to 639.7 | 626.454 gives 0.124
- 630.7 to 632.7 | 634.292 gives 0.108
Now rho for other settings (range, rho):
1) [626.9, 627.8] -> 0.007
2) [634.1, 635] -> 0.009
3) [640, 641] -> 0.008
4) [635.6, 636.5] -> -0.004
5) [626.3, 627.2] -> -0.005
